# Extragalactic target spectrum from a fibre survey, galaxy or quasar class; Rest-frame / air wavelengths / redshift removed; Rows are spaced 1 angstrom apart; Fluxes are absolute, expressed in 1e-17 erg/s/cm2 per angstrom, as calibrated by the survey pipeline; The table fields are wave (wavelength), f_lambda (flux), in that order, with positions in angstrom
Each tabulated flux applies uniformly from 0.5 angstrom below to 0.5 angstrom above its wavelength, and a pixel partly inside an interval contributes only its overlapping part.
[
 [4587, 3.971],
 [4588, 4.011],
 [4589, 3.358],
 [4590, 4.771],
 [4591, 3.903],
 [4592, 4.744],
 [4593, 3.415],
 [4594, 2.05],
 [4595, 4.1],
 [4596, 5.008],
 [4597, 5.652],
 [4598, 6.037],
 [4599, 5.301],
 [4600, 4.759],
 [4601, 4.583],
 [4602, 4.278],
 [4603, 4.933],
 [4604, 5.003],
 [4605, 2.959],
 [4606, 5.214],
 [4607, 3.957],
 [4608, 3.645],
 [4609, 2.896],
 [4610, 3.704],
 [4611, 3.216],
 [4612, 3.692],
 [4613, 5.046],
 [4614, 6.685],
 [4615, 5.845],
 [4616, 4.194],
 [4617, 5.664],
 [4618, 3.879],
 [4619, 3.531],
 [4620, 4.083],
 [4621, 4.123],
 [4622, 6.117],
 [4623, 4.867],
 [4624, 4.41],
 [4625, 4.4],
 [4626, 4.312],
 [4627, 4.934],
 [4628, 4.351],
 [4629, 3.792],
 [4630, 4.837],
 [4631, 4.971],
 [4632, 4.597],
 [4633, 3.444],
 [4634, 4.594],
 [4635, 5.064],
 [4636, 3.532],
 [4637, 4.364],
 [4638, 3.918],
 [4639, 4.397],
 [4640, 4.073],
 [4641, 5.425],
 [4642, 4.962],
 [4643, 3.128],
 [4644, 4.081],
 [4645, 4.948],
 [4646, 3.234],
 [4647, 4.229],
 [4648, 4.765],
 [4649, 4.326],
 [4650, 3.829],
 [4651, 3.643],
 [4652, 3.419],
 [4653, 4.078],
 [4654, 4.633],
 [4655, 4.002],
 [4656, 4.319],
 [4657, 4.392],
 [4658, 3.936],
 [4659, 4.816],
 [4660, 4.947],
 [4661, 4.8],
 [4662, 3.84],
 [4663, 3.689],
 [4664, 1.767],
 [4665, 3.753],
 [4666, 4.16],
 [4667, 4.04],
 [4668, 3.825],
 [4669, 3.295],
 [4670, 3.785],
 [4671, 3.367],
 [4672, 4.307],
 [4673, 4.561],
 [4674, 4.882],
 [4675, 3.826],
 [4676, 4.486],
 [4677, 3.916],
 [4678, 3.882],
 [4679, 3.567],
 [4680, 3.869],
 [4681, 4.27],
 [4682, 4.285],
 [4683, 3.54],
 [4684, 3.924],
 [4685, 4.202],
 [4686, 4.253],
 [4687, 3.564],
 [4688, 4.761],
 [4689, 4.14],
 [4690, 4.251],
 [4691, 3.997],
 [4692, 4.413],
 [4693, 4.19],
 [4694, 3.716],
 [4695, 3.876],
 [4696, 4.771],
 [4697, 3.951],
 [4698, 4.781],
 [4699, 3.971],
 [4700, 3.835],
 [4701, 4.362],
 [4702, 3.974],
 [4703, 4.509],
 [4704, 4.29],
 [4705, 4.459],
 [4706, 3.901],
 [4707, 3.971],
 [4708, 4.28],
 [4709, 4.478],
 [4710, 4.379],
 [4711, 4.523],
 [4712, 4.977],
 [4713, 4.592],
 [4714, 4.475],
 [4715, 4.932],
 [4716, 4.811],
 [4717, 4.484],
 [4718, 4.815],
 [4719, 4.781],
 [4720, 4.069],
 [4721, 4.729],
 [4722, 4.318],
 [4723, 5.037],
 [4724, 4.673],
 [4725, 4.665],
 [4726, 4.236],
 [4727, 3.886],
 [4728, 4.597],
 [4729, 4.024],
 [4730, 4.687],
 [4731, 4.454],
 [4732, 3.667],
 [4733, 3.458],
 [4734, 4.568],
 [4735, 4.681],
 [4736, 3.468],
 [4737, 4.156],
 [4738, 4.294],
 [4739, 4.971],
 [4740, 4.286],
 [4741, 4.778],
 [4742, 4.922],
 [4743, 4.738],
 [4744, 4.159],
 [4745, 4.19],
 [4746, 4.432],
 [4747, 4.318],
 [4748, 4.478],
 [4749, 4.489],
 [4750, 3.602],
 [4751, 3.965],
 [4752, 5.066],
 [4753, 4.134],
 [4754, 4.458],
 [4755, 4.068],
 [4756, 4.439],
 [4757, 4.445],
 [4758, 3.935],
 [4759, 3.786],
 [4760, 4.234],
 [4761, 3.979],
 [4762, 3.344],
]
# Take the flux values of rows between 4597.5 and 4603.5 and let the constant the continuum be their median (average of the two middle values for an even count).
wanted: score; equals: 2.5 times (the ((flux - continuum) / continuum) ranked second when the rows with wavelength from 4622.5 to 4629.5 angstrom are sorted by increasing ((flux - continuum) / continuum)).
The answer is -0.28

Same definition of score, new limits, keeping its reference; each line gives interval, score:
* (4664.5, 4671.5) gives -0.76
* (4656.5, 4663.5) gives -0.52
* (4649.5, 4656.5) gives -0.62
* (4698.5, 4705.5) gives -0.45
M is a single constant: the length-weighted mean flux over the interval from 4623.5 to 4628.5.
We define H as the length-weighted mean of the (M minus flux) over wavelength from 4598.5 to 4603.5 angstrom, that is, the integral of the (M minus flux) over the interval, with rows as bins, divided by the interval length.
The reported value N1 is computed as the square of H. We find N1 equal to 0.08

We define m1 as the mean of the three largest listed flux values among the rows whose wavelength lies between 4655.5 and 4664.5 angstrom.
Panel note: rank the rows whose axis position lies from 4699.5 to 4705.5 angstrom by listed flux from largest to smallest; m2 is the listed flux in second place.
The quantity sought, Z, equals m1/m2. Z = 1.09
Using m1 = 4.85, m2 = 4.459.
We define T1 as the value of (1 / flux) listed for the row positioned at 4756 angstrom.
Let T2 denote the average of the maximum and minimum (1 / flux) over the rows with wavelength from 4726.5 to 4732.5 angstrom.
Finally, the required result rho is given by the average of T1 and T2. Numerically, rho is 0.234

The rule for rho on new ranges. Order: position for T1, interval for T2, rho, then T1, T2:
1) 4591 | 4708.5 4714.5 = 0.235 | 0.256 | 0.215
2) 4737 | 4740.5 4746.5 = 0.231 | 0.241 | 0.222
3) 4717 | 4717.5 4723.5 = 0.223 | 0.223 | 0.222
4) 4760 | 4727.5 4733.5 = 0.244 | 0.236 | 0.251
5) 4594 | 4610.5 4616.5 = 0.359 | 0.488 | 0.230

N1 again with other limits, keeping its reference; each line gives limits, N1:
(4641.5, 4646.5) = 0.17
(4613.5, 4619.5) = 0.24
